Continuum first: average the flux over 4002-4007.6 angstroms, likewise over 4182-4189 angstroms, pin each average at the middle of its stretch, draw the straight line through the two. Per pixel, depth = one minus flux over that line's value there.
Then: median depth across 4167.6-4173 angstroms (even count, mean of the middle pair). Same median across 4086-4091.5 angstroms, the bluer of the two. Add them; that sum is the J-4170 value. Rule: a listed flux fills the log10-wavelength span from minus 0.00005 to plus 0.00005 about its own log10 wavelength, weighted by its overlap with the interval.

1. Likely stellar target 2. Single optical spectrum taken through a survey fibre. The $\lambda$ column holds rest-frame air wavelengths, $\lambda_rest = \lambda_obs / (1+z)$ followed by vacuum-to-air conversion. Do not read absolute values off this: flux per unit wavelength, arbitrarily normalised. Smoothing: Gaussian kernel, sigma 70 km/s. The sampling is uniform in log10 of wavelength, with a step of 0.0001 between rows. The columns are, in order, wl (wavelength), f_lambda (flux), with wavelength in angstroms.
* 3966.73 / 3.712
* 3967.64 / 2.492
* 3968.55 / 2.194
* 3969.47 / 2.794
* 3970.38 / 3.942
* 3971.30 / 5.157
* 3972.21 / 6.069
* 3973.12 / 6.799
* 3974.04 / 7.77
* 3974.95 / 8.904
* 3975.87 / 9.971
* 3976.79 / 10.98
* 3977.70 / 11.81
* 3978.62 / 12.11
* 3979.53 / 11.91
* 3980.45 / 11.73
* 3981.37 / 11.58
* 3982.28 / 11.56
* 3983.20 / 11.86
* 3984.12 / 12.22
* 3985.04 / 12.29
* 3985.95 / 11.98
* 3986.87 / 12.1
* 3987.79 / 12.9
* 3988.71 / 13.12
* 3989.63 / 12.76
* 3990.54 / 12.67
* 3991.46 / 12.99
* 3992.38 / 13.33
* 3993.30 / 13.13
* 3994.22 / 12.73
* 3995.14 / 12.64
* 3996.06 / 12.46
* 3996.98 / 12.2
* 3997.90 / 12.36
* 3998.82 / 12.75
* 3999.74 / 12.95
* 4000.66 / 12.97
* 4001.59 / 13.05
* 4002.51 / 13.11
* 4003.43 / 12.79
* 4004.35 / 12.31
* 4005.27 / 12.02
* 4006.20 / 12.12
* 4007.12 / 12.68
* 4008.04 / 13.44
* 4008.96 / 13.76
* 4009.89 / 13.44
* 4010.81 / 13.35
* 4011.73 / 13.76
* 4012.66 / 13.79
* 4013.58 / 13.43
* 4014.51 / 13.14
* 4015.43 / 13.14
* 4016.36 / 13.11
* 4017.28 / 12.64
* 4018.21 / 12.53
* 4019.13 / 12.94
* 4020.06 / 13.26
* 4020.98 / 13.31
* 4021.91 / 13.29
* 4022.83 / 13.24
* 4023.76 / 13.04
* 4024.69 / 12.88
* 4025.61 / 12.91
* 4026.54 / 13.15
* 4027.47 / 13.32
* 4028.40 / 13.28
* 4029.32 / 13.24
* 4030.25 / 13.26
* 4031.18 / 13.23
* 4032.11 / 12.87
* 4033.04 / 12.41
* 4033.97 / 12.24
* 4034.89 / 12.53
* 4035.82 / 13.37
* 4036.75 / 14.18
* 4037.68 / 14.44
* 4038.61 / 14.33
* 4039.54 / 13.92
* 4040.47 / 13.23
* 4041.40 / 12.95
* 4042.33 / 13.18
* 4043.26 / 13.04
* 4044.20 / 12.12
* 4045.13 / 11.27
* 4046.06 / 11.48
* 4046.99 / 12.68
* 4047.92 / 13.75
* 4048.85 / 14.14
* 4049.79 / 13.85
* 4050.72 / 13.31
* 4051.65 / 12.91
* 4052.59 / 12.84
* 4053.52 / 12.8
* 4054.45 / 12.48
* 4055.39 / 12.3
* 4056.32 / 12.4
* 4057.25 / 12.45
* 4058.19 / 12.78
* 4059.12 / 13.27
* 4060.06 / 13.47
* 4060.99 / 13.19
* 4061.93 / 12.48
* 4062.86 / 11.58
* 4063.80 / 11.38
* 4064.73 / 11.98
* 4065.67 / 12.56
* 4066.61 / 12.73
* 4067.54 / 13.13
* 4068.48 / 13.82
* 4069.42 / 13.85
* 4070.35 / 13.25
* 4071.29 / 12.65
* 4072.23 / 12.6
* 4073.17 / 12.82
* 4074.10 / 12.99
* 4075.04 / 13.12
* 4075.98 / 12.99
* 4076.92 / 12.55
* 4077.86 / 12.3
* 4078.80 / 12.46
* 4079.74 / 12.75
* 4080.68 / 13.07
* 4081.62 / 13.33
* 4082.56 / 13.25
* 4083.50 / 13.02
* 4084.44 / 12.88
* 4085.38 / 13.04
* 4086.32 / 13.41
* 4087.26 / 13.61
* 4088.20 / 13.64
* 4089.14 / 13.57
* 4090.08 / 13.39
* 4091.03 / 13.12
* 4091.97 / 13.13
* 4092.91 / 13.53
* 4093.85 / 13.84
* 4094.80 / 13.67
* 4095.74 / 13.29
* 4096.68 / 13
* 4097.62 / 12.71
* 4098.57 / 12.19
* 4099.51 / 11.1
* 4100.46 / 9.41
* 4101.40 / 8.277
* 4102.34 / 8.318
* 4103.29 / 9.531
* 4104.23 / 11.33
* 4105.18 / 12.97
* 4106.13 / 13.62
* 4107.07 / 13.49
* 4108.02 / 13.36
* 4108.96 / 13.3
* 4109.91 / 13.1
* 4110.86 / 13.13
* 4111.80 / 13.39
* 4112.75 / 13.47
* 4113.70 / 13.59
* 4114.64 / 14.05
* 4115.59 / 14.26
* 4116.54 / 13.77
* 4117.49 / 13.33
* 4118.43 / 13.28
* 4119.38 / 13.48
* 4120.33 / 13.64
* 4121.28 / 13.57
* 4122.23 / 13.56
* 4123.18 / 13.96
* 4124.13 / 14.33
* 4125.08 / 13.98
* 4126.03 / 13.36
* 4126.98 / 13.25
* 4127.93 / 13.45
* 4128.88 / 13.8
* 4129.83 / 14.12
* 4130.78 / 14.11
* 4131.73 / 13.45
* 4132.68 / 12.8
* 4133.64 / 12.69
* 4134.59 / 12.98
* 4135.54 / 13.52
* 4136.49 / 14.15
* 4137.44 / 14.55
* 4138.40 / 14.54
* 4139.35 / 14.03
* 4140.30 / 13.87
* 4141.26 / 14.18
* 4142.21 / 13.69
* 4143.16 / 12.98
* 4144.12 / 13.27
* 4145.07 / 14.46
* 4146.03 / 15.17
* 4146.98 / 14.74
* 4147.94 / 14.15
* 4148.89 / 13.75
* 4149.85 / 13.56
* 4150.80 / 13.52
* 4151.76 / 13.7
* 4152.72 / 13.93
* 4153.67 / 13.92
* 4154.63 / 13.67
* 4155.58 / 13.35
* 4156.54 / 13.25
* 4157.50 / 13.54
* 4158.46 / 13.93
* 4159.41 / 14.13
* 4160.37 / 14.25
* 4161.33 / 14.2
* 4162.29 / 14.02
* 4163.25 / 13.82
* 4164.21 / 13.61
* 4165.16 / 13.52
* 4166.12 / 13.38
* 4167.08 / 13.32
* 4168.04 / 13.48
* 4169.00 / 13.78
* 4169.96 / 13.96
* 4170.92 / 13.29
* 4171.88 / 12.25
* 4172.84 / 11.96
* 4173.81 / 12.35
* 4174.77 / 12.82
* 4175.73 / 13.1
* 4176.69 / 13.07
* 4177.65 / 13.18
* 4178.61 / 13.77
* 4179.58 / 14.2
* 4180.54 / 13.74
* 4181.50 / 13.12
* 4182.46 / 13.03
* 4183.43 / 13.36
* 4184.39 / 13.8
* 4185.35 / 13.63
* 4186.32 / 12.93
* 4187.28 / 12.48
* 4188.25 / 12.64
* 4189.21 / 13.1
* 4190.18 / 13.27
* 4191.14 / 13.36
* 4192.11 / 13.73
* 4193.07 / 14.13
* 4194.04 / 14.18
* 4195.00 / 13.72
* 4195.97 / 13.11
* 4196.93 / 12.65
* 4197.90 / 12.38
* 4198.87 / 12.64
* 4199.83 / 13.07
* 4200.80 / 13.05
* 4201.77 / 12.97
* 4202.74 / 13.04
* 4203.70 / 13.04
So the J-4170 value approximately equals -0.079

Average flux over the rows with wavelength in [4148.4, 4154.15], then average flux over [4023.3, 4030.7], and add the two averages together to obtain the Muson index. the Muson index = 26.9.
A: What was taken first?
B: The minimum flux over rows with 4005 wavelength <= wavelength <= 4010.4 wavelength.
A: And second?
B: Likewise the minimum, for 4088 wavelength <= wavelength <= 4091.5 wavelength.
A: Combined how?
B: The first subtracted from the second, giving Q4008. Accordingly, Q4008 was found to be 1.1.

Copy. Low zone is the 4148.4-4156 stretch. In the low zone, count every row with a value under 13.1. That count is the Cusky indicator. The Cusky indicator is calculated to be 0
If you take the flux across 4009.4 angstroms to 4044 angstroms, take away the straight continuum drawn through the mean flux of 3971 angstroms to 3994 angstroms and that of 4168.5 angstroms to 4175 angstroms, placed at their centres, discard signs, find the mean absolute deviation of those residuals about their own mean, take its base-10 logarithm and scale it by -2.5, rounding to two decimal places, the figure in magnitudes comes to 1.14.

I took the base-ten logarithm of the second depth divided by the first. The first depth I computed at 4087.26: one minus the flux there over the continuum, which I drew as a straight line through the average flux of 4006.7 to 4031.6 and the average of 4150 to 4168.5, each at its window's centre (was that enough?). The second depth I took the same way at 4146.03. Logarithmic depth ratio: 1.0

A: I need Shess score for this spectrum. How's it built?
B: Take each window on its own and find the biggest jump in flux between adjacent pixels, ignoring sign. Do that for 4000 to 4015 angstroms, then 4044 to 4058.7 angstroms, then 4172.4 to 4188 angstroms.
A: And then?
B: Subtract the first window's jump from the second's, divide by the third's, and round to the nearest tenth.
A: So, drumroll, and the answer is 0.6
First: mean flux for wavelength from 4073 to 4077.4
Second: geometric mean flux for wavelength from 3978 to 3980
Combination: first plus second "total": 24.9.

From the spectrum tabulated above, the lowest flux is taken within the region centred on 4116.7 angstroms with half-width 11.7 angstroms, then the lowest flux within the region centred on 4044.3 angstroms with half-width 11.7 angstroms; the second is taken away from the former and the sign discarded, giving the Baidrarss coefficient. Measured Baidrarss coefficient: 1.7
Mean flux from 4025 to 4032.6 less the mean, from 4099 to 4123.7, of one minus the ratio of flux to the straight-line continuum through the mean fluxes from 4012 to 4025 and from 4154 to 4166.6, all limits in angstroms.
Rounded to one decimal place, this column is 13.1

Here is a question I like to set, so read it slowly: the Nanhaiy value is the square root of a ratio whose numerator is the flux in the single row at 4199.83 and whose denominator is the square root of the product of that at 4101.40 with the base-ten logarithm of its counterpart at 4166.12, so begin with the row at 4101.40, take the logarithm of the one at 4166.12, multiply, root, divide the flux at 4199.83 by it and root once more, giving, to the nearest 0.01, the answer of 2.07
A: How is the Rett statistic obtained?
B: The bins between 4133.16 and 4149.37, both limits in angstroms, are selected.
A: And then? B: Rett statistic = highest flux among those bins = 15.17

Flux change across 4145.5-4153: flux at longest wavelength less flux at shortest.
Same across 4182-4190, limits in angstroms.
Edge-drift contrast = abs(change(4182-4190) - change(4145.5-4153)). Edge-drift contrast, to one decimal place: 1.3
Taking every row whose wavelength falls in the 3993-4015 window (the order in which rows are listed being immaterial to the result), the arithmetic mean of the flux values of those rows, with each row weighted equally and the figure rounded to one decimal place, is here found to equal 12.9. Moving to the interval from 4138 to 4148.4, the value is 14.1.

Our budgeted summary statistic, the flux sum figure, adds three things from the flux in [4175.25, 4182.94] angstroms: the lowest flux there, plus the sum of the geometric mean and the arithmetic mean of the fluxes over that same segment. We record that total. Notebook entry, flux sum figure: 39.8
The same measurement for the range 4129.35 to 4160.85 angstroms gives 40.3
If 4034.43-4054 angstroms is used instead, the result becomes 37.6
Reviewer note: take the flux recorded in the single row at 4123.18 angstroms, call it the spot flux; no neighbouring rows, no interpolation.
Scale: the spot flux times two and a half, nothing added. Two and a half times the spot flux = 34.9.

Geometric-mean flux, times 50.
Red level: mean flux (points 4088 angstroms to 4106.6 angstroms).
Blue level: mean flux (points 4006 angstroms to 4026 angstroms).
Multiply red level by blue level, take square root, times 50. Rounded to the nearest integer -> 633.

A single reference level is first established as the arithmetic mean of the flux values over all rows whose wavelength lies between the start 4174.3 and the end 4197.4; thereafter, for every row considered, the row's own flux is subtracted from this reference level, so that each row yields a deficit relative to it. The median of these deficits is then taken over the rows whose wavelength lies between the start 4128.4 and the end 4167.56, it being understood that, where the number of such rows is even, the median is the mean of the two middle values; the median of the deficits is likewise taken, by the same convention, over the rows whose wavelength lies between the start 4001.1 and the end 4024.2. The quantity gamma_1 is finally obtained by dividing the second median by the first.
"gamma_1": -0.4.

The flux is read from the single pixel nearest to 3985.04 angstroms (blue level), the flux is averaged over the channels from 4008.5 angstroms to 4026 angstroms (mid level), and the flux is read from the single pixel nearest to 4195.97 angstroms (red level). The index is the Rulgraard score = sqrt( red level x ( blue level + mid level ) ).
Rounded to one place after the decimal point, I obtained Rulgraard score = 18.3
